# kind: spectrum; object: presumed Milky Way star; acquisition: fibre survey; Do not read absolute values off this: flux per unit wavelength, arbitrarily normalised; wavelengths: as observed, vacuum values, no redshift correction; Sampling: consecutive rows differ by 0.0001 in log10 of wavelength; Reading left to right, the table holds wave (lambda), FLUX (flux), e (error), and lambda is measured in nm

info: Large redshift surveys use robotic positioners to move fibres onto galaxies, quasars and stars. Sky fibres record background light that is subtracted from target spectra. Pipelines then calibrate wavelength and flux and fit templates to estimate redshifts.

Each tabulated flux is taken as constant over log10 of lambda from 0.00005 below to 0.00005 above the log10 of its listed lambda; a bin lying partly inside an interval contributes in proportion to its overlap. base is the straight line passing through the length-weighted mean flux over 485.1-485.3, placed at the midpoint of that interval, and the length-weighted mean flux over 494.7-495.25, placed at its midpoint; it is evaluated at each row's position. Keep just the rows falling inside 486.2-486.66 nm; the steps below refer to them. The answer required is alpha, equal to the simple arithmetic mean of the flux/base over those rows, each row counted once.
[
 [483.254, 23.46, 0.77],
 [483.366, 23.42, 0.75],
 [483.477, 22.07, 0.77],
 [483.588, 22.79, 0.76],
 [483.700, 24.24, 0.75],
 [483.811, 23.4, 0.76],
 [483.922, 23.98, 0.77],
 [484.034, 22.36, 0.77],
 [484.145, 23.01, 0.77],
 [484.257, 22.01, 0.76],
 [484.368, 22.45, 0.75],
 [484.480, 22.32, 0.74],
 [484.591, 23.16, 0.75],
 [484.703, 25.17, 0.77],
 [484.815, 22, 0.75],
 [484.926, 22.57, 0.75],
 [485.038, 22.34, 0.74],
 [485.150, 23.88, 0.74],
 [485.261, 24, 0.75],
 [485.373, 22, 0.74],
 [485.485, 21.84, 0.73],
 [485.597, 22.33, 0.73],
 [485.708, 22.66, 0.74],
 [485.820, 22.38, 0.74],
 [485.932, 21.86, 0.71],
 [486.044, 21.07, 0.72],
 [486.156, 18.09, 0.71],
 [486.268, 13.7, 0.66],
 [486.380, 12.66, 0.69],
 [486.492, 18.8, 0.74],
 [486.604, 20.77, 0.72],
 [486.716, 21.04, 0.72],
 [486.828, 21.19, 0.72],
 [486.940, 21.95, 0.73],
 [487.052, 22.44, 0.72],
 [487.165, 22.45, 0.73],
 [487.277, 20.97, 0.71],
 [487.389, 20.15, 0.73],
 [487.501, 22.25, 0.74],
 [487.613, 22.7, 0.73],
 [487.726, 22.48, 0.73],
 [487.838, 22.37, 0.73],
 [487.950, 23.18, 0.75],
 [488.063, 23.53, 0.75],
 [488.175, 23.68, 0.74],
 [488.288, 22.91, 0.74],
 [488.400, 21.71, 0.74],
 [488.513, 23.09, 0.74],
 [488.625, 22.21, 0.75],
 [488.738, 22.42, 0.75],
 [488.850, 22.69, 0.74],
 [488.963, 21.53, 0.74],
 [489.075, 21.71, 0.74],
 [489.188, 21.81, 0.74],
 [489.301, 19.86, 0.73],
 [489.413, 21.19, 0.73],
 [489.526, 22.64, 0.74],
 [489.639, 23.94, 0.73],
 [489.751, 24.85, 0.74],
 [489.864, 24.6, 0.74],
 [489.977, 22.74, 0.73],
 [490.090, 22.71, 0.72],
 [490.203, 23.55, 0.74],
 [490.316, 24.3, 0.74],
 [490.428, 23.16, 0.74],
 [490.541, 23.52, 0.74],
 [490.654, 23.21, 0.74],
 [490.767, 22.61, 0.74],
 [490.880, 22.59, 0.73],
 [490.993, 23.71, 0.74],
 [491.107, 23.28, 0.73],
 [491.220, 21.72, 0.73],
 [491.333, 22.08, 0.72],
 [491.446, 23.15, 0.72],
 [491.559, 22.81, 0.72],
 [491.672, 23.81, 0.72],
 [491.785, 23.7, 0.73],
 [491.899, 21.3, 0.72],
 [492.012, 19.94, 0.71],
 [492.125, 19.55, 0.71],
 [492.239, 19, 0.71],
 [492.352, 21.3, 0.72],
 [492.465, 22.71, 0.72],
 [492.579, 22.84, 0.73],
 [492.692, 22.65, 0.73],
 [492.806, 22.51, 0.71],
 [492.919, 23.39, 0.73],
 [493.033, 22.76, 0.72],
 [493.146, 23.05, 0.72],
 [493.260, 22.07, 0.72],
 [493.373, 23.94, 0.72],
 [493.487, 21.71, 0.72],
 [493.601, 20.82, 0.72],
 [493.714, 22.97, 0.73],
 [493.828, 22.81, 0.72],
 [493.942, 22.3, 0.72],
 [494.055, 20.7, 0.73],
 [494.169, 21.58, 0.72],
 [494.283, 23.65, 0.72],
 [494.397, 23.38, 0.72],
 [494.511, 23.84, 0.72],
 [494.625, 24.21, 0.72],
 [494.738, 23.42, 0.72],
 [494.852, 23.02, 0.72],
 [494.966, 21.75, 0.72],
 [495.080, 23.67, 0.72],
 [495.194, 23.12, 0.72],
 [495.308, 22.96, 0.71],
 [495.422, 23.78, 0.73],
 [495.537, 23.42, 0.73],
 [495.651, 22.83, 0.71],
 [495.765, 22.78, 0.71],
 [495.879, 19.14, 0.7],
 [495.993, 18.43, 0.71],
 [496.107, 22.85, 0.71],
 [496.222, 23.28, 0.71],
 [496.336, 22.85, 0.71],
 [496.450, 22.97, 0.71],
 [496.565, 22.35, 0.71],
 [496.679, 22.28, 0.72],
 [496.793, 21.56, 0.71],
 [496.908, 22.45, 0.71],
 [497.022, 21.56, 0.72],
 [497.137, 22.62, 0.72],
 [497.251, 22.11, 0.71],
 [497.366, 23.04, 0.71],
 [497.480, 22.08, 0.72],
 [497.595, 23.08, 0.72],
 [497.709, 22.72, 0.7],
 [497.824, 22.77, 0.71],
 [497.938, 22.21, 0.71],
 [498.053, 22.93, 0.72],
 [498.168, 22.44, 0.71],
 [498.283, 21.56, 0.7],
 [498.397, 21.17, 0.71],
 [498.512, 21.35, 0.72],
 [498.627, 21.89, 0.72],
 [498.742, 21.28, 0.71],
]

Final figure 0.69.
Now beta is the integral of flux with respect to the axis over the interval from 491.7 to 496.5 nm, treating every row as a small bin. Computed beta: 107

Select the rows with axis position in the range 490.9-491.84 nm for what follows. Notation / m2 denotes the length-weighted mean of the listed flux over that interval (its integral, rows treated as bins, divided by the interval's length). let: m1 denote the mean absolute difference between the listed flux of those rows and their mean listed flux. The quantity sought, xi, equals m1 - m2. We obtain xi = -22.39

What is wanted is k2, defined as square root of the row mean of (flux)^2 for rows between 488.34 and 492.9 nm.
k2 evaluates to 22.5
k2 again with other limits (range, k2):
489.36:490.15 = 23.3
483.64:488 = 21.9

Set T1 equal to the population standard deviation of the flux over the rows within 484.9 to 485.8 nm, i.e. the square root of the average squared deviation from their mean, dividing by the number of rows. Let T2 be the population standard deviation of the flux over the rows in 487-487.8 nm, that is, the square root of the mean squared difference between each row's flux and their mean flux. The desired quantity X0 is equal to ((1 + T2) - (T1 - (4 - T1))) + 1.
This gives 5.4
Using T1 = 0.76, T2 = 0.90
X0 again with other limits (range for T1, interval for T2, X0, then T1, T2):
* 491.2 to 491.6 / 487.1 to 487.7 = 5.8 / 0.57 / 0.98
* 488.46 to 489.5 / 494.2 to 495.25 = 4.9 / 0.90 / 0.66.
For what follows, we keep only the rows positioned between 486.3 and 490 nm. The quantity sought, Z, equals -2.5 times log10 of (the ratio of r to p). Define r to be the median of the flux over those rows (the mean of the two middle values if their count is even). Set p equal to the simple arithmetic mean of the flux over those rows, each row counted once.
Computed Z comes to -0.023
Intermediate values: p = 21.89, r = 22.4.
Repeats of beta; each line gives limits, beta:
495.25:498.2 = 66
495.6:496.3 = 15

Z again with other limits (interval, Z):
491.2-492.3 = -0.010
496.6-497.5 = 0.001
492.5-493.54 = 0.000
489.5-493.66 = -0.005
